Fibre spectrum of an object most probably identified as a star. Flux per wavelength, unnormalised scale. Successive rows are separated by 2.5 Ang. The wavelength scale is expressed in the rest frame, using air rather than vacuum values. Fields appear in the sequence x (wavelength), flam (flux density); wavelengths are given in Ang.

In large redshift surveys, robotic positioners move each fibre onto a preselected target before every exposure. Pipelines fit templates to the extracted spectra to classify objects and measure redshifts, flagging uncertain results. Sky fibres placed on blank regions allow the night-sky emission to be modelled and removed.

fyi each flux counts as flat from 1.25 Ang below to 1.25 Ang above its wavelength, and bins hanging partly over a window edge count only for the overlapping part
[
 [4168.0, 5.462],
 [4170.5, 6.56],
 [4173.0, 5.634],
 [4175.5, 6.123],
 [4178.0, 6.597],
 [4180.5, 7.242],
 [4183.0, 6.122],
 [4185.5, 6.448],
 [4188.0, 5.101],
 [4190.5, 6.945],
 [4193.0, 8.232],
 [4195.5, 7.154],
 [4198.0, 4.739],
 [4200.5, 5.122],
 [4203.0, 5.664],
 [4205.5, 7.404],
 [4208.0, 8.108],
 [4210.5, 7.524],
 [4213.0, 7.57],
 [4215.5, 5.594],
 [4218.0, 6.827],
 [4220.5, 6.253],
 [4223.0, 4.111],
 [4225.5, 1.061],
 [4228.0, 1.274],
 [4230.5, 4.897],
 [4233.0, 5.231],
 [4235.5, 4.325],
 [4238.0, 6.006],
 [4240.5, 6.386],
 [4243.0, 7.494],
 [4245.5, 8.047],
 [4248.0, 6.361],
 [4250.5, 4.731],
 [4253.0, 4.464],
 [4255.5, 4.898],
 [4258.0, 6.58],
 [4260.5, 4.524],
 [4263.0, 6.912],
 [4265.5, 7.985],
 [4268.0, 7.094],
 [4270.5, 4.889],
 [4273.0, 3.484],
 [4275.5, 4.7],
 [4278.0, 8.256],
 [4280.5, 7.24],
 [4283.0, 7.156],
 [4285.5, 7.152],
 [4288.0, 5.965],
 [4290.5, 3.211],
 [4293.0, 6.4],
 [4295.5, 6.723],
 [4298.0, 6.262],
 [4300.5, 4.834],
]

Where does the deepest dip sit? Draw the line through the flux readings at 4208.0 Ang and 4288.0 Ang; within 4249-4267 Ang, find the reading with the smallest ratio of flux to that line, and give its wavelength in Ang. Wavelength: 4253.0 Ang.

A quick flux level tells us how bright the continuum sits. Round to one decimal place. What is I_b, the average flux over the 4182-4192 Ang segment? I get 6.2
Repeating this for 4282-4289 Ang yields 6.8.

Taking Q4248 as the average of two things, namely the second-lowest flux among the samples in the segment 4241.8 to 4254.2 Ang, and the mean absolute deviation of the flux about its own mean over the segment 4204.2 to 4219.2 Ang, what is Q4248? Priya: 2.7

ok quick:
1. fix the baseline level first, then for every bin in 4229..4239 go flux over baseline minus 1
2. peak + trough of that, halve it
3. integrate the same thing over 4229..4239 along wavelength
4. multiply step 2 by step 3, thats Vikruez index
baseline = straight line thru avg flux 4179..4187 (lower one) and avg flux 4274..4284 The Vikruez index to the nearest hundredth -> 0.56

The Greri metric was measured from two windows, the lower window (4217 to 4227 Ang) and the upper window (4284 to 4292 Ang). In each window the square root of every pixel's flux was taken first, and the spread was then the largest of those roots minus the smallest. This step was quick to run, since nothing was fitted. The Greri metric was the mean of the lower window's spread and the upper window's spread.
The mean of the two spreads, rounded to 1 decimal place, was 1.2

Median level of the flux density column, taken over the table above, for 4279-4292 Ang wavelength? 7.2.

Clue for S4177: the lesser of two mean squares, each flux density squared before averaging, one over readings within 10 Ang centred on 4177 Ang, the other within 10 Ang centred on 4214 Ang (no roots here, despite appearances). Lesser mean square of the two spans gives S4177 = 41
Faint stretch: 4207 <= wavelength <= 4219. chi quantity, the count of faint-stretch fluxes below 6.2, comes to 1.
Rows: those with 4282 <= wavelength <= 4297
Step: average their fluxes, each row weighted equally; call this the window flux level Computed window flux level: 6.1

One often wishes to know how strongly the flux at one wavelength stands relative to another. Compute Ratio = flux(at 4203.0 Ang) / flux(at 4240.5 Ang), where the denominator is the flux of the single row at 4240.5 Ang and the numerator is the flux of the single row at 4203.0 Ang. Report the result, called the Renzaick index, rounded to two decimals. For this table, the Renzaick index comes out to 0.89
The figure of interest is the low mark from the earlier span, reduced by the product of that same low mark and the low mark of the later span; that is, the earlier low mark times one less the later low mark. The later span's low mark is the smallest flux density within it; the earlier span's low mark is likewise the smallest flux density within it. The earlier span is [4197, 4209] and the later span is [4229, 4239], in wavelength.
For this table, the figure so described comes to -16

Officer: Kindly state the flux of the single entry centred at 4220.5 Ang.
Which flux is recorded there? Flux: 6.253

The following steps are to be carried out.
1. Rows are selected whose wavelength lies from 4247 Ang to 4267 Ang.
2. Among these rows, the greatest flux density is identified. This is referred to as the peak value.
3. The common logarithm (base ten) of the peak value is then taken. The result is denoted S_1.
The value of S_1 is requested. 0.90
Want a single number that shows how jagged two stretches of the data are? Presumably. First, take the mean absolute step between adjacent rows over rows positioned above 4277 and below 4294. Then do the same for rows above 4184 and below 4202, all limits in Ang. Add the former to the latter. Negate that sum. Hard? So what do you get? -2.76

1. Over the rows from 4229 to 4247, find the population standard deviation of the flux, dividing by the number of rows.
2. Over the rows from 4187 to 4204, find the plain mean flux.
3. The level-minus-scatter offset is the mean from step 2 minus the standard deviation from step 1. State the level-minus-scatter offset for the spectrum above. 4.9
